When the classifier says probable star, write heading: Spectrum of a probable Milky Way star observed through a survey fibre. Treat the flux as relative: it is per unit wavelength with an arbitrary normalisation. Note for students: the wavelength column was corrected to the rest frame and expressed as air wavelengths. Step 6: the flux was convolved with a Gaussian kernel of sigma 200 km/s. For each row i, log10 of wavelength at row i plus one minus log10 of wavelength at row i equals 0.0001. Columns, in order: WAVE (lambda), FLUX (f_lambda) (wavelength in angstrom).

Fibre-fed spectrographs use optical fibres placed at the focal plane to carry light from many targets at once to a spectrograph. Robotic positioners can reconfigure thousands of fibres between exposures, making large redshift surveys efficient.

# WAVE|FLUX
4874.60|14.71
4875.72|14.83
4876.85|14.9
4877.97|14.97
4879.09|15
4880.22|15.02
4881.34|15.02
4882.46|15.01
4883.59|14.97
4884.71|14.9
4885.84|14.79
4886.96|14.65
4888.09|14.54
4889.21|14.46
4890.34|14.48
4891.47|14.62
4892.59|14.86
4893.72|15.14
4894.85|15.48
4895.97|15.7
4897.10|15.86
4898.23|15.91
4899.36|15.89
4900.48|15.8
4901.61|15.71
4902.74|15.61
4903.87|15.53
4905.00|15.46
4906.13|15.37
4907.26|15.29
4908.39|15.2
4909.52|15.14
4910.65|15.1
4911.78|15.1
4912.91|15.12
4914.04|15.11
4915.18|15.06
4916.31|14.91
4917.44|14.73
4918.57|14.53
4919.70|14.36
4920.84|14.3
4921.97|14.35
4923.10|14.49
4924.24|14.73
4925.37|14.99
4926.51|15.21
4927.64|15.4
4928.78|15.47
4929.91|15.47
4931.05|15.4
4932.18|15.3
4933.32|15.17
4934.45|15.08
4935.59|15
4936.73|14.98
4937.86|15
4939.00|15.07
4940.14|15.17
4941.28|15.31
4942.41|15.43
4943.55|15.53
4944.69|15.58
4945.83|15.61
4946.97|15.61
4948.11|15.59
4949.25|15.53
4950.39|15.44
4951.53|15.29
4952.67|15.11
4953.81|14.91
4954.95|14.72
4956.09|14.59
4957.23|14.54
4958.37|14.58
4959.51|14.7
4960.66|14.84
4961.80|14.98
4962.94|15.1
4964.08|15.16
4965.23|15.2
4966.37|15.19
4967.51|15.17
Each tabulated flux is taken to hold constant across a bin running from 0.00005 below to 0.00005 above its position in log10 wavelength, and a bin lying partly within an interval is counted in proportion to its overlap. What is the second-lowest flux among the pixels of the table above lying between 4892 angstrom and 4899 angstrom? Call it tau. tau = 15.14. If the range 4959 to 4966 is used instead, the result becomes 14.84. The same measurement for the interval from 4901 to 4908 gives 15.37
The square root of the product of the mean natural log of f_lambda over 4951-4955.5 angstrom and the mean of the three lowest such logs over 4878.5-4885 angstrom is 2.71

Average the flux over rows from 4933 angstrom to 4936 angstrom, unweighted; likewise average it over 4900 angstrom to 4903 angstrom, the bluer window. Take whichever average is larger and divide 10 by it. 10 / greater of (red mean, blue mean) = 0.637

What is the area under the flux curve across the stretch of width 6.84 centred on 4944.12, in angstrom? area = 106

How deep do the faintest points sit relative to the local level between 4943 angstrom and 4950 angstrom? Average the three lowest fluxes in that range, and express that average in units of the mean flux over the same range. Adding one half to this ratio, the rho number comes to 1.50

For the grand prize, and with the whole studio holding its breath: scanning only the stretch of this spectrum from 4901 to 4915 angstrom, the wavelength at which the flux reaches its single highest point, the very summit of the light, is 4901.61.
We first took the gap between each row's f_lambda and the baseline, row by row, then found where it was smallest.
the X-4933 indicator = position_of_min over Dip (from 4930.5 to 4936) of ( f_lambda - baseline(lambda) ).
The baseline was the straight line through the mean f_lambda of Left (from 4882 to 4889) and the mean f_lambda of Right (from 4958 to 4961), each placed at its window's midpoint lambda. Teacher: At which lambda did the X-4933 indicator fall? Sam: 4935.59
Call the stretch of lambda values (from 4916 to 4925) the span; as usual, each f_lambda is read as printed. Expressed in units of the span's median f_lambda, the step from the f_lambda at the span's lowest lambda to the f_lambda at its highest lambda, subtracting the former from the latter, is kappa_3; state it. -0.012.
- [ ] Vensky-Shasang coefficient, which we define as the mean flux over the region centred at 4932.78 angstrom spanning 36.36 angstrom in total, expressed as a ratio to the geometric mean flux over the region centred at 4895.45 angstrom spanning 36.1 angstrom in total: 1.00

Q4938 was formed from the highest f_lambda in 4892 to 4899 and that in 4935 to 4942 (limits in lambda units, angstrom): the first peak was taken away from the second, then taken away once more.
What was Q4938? -16.5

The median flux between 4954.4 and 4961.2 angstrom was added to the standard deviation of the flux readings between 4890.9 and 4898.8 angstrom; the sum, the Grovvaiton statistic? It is 15.1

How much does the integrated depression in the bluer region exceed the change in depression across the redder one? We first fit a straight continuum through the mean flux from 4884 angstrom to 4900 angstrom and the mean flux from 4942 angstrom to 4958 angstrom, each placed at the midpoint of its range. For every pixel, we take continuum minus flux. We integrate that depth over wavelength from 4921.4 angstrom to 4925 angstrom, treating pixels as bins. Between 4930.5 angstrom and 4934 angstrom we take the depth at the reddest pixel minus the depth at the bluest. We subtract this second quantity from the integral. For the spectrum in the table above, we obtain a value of 2.0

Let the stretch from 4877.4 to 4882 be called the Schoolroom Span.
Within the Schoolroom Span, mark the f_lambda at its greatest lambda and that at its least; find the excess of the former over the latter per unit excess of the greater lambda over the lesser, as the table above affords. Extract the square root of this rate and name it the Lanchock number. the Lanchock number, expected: 0.12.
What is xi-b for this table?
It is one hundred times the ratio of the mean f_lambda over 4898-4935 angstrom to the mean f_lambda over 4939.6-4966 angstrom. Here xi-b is 100.0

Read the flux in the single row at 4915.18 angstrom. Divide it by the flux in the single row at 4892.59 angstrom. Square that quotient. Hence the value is 1.03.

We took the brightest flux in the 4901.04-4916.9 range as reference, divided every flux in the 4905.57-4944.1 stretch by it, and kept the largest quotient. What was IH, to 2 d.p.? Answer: 0.99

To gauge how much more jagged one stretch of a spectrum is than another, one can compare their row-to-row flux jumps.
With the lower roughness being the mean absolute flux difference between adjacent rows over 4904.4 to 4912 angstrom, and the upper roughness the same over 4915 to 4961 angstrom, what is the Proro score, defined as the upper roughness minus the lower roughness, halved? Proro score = 0.025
